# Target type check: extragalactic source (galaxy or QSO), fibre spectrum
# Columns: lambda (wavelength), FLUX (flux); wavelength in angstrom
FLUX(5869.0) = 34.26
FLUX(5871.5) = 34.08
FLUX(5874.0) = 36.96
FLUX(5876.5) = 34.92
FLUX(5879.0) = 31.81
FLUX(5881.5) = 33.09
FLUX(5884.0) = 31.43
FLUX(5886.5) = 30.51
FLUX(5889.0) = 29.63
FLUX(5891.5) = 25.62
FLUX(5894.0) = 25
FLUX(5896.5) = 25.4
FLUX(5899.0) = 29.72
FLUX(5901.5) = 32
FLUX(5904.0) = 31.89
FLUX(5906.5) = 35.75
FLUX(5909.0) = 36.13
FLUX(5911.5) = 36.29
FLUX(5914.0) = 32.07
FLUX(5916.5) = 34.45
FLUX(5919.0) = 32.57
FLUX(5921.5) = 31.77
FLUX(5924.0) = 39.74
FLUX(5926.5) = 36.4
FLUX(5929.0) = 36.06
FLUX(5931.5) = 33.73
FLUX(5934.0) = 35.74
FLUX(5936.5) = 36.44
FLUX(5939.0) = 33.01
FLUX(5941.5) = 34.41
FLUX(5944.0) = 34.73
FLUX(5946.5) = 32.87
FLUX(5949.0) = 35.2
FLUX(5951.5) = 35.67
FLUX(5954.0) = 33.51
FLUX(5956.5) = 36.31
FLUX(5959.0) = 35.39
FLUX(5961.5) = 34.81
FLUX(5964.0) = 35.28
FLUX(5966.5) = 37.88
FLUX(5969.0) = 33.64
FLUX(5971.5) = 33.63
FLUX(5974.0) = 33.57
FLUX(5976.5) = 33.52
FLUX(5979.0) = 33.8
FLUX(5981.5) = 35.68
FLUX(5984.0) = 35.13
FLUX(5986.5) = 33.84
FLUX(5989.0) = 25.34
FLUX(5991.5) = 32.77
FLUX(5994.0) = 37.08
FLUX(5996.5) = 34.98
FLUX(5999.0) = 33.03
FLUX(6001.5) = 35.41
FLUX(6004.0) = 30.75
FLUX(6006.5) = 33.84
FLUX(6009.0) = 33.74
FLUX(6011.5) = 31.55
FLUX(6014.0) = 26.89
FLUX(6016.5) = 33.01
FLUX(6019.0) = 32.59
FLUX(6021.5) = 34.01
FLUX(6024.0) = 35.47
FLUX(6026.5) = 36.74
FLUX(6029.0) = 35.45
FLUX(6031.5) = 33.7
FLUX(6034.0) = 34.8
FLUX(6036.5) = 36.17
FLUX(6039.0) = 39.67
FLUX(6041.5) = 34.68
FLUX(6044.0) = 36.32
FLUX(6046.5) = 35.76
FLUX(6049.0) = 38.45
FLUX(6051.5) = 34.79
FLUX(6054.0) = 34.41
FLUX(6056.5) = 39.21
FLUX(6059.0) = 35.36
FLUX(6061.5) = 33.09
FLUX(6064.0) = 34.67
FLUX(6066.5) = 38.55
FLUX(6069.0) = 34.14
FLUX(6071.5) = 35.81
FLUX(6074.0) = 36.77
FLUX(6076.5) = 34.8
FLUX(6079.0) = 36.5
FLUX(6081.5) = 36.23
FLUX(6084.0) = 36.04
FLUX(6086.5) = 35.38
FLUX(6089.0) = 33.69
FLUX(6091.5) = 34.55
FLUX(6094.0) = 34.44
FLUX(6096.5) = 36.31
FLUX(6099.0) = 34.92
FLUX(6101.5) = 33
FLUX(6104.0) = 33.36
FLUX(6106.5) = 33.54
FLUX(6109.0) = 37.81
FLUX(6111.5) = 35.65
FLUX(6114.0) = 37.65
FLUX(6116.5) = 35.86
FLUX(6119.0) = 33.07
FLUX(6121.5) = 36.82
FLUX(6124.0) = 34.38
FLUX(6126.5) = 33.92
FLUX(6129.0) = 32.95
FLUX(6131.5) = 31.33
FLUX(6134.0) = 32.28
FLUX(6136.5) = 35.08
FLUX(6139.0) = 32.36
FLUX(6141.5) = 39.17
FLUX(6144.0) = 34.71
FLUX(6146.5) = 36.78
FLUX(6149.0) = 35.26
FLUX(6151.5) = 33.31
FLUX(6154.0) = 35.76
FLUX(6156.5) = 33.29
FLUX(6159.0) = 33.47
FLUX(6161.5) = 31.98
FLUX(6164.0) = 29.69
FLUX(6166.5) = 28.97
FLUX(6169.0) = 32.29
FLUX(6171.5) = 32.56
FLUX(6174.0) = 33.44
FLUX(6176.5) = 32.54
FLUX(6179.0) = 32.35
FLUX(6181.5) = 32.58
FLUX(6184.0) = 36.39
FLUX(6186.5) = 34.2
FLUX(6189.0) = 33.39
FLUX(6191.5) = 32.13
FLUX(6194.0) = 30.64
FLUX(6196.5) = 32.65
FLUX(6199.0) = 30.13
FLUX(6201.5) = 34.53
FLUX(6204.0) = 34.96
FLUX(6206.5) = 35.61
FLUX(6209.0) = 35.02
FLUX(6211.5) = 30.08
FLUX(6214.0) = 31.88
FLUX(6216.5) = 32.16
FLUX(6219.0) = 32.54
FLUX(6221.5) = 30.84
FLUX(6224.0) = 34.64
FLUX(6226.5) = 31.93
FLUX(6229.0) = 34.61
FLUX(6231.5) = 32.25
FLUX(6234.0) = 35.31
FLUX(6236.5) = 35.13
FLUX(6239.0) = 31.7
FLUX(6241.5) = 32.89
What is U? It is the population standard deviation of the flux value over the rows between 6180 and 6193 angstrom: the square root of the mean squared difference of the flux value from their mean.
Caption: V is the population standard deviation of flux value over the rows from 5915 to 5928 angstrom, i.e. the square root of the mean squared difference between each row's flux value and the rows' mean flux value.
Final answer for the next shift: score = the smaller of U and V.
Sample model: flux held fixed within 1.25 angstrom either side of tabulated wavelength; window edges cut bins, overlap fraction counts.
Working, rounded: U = 1.5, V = 2.9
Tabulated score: 1.50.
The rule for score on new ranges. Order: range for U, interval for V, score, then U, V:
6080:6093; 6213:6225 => 0.95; 0.9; 1.2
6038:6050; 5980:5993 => 1.82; 1.8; 3.7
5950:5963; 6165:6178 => 0.95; 0.9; 1.5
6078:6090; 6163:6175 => 1.01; 1.0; 1.7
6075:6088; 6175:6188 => 0.62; 0.6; 1.5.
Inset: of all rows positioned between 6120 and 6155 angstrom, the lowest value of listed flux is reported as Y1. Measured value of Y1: 31.33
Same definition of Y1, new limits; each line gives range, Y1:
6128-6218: 28.97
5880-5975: 25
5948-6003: 25.34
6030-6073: 33.09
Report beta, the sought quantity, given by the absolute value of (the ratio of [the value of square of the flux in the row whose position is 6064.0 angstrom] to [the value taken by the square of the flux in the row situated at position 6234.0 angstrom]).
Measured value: 0.96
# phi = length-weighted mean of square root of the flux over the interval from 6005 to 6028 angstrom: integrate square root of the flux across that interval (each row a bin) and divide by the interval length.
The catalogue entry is 5.75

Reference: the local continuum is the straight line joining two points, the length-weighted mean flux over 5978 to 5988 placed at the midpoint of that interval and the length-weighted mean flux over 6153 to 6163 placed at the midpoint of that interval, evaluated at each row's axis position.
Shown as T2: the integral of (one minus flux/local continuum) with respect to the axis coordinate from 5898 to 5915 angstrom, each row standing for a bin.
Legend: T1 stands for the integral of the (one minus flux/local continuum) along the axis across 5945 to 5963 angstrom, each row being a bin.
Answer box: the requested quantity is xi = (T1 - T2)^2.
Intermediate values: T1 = -0.1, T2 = 0.6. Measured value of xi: 0.6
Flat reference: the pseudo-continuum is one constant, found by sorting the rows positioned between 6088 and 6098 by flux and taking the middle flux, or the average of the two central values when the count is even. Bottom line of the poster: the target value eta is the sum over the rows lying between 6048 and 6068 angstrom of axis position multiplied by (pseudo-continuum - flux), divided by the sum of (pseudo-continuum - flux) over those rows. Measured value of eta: 6057.0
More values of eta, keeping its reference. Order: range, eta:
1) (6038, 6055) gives 6043.8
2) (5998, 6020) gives 6011.4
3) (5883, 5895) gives 5890.5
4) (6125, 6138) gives 6130.9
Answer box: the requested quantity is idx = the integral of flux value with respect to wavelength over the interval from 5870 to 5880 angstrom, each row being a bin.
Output 345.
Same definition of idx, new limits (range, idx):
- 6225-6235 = 335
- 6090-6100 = 350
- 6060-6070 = 351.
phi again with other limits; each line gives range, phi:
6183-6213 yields 5.77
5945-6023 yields 5.80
